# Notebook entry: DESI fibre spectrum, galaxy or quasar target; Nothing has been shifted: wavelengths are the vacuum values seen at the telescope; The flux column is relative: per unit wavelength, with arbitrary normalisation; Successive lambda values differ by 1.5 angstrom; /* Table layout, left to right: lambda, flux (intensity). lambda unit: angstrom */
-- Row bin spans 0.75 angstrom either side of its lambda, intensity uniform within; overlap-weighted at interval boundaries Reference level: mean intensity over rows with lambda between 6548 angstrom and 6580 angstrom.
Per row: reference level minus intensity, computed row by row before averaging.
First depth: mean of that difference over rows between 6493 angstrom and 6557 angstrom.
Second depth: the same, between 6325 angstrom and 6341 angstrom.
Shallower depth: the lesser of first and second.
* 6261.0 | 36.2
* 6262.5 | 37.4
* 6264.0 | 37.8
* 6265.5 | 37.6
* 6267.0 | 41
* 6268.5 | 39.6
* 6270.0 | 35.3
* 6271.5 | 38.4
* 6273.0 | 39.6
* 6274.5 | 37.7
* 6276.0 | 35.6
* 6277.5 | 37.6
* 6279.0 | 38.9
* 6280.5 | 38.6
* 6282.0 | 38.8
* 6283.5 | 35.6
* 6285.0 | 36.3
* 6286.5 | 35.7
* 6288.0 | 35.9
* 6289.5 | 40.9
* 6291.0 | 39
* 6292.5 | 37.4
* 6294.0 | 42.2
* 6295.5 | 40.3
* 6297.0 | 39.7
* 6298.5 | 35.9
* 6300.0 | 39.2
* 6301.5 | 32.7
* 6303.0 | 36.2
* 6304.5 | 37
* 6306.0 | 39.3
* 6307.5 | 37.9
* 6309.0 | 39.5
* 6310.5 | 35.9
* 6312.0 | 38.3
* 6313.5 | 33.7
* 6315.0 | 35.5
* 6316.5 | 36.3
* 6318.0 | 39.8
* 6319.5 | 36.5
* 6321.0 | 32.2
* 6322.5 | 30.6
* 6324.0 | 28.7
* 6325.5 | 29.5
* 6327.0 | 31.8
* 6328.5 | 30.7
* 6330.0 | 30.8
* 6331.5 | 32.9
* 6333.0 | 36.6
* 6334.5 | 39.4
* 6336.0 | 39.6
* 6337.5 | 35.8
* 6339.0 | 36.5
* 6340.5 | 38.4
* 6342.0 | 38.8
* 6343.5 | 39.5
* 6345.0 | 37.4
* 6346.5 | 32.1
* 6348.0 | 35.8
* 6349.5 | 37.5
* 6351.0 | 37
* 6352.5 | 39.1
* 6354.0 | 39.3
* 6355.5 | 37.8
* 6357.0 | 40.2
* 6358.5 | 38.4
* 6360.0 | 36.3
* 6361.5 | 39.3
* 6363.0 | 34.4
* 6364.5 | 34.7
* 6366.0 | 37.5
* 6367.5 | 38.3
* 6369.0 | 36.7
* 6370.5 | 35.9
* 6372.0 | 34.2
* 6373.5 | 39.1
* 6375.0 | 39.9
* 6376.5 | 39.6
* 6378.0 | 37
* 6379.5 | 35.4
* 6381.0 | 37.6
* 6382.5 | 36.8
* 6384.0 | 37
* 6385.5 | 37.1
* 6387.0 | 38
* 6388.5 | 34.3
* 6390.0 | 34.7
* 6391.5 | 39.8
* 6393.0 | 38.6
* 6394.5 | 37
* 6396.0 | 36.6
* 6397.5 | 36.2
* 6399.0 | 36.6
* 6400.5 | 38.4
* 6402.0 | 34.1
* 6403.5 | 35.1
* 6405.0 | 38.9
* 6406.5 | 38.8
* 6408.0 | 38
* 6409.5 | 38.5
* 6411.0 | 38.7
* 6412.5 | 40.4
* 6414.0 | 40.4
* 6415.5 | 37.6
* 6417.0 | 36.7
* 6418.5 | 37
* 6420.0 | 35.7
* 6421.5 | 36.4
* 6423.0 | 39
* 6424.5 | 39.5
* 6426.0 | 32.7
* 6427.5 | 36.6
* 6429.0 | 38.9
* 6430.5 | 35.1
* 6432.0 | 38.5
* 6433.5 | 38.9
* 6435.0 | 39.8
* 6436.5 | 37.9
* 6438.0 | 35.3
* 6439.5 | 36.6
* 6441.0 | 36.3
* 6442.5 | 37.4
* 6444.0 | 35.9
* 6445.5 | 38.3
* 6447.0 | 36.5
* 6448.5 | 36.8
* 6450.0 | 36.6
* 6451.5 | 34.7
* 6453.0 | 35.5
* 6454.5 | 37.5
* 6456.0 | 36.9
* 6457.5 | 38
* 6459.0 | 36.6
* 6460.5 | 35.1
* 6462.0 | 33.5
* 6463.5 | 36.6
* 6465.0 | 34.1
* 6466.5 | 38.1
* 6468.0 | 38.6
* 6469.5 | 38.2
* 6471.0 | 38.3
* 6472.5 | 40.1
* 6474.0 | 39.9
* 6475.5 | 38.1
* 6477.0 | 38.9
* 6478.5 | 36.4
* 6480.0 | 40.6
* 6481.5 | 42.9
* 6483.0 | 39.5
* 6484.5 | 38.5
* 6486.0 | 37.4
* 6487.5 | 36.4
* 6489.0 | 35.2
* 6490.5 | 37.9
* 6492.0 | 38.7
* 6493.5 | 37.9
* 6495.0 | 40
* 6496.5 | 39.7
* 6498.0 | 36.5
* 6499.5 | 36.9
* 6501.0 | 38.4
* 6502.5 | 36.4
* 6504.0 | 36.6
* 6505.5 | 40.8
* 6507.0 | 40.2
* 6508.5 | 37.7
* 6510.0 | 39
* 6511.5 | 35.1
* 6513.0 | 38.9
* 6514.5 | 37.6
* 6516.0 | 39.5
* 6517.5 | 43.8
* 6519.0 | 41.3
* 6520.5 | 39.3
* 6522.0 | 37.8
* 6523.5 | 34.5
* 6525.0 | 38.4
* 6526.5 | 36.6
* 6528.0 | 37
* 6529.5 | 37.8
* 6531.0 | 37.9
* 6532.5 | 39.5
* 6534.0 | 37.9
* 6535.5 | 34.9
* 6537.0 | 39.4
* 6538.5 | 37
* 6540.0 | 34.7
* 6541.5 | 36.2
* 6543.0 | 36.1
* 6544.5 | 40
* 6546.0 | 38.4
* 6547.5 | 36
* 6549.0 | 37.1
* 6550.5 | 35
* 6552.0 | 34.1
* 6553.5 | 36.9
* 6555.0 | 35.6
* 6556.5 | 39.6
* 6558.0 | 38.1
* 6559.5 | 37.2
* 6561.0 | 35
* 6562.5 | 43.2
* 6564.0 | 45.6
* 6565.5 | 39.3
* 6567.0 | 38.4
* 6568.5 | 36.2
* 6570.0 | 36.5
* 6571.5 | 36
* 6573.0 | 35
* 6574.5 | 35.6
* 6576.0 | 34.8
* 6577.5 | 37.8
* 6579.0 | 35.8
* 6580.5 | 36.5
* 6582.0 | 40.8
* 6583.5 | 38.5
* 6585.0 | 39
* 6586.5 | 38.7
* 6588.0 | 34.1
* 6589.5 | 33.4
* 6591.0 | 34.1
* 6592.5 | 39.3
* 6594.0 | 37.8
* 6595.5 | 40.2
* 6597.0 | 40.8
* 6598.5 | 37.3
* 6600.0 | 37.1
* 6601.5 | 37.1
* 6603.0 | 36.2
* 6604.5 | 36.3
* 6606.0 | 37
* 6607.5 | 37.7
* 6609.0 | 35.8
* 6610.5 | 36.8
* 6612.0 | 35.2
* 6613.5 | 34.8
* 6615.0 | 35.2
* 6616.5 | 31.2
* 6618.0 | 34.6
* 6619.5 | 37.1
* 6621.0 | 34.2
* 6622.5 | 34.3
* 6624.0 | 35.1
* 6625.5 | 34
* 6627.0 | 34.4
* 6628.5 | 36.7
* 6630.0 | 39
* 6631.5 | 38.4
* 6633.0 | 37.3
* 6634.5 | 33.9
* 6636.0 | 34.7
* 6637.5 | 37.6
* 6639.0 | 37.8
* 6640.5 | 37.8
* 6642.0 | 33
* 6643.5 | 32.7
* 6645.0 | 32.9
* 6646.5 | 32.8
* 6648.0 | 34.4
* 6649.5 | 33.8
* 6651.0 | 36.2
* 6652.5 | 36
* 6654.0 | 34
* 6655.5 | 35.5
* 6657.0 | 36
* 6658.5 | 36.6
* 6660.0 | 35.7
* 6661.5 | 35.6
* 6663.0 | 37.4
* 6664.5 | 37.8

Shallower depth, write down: -0.5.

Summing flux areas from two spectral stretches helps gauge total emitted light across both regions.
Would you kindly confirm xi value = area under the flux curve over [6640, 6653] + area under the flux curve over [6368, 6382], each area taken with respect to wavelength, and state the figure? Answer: 968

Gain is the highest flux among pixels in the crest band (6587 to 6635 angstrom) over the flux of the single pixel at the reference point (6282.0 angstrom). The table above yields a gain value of 1.05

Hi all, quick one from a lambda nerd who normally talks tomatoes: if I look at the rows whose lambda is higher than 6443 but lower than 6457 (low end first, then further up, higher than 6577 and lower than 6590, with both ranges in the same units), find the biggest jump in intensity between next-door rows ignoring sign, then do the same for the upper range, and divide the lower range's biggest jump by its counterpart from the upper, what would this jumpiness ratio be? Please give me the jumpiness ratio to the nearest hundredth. 0.52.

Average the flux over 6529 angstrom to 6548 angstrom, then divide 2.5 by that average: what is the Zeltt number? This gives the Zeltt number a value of 0.0669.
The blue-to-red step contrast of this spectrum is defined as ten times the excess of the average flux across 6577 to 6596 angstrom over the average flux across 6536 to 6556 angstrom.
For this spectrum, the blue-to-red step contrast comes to 7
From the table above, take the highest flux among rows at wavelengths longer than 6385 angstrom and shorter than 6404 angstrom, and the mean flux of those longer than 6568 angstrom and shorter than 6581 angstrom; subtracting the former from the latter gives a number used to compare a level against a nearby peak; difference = -3.8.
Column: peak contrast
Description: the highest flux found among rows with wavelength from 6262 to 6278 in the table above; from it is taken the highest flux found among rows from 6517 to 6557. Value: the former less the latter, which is -3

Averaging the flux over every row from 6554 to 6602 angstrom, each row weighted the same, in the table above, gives 37.6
